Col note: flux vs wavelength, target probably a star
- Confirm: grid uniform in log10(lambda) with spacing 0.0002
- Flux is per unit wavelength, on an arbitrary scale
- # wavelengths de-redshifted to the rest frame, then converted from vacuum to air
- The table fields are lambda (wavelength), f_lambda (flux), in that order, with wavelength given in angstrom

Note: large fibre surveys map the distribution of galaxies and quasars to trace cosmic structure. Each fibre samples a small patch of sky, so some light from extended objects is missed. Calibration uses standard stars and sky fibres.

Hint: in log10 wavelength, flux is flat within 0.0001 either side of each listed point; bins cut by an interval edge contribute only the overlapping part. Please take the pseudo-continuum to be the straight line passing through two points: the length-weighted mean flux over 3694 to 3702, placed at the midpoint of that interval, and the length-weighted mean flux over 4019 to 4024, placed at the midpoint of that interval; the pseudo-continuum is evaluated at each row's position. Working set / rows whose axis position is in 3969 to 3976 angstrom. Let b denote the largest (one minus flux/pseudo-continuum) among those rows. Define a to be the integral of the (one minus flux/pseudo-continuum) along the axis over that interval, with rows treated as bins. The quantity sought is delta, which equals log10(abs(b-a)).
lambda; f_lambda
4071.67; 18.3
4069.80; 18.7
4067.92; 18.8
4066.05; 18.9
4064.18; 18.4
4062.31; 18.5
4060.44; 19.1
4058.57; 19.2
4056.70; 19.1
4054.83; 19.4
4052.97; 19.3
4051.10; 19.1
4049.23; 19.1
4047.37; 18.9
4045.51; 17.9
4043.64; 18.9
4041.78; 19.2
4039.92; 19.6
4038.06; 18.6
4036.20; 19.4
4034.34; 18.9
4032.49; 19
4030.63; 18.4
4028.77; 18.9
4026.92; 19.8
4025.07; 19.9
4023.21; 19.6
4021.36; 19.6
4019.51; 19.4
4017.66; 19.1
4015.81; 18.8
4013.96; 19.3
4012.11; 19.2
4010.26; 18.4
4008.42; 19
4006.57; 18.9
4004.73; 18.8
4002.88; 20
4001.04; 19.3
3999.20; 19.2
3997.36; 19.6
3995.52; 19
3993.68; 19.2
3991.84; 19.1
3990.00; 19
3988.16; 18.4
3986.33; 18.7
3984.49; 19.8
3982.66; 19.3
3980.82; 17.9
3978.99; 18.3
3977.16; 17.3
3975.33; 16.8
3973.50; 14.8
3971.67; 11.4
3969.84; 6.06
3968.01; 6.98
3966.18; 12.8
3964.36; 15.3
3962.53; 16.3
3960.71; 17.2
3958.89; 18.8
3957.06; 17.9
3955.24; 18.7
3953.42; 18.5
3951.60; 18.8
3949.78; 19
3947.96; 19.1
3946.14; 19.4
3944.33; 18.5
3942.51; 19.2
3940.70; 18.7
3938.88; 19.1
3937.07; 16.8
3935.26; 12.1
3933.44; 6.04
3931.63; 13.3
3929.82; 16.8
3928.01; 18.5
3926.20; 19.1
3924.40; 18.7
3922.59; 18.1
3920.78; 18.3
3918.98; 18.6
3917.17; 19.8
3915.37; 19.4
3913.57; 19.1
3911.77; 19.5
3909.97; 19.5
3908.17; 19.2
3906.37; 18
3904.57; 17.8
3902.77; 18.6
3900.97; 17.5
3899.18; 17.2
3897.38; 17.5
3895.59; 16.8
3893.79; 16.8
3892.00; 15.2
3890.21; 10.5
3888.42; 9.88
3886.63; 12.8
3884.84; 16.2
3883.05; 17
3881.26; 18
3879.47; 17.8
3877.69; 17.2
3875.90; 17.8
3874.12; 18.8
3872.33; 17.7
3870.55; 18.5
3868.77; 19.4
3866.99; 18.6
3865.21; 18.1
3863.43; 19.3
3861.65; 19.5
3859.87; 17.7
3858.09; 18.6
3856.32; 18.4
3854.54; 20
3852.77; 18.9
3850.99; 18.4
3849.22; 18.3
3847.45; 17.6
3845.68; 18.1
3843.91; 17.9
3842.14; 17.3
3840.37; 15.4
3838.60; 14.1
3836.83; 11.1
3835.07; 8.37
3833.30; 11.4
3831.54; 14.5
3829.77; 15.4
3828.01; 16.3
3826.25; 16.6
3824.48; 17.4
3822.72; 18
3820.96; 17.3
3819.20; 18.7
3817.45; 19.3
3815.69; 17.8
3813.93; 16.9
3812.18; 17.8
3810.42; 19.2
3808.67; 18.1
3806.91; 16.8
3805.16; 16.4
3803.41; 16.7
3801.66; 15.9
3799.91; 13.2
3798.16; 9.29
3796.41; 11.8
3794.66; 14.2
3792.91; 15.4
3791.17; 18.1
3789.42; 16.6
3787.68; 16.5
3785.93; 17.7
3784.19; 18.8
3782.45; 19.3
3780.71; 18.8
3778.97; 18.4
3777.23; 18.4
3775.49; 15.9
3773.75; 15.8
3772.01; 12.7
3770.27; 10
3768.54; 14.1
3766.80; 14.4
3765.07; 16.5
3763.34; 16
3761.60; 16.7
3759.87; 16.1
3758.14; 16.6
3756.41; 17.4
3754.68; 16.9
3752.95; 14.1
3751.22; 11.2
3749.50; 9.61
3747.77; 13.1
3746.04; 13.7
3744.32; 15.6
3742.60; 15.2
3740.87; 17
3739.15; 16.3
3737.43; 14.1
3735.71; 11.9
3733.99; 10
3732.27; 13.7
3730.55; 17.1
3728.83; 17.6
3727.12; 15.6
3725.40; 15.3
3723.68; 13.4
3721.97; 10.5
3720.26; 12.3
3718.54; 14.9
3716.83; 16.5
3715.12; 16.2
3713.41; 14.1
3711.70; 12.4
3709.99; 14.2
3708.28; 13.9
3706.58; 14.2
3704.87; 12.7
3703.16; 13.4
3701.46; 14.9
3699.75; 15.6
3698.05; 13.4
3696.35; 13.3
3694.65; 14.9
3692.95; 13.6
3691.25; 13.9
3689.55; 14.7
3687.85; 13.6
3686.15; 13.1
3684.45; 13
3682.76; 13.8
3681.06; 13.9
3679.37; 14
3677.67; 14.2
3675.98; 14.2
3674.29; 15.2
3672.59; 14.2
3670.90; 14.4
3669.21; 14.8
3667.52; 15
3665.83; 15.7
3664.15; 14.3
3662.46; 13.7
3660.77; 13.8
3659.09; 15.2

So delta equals 0.25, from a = 2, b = 0.68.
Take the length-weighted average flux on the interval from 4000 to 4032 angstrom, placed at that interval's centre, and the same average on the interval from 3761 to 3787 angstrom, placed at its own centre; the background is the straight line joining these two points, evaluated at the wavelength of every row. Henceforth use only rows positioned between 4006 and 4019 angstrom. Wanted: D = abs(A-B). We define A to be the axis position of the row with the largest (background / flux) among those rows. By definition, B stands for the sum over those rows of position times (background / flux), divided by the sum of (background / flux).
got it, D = 1.8 angstrom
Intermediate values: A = 4010.26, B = 4012.1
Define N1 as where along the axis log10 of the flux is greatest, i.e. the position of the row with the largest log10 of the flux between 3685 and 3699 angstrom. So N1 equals 3694.65 angstrom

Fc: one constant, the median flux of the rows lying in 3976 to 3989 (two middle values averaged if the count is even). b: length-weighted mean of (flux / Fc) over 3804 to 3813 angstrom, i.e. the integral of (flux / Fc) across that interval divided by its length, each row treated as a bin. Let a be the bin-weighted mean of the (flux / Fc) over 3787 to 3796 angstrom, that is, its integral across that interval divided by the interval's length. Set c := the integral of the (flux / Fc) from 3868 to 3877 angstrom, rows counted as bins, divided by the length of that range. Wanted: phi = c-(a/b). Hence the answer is 0.10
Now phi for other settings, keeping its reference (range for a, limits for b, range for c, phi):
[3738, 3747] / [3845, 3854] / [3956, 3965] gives 0.09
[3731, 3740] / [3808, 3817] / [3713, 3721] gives 0.07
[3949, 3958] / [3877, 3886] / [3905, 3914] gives -0.05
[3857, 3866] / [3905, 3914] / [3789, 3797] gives -0.15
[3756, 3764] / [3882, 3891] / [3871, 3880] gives -0.26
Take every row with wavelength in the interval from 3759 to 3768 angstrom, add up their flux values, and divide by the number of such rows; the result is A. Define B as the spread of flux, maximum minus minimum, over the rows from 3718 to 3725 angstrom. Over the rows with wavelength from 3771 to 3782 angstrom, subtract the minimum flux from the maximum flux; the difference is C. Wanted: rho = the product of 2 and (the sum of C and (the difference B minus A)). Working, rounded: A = 15.9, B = 4.4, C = 6.1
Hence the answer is -11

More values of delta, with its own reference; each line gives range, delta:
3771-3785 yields 0.19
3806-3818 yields 0.09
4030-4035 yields -0.76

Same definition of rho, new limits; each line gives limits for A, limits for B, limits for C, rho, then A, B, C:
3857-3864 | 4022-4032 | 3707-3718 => -26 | 18.8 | 1.5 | 4.1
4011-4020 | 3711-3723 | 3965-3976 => -5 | 19.2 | 6.0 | 10.7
